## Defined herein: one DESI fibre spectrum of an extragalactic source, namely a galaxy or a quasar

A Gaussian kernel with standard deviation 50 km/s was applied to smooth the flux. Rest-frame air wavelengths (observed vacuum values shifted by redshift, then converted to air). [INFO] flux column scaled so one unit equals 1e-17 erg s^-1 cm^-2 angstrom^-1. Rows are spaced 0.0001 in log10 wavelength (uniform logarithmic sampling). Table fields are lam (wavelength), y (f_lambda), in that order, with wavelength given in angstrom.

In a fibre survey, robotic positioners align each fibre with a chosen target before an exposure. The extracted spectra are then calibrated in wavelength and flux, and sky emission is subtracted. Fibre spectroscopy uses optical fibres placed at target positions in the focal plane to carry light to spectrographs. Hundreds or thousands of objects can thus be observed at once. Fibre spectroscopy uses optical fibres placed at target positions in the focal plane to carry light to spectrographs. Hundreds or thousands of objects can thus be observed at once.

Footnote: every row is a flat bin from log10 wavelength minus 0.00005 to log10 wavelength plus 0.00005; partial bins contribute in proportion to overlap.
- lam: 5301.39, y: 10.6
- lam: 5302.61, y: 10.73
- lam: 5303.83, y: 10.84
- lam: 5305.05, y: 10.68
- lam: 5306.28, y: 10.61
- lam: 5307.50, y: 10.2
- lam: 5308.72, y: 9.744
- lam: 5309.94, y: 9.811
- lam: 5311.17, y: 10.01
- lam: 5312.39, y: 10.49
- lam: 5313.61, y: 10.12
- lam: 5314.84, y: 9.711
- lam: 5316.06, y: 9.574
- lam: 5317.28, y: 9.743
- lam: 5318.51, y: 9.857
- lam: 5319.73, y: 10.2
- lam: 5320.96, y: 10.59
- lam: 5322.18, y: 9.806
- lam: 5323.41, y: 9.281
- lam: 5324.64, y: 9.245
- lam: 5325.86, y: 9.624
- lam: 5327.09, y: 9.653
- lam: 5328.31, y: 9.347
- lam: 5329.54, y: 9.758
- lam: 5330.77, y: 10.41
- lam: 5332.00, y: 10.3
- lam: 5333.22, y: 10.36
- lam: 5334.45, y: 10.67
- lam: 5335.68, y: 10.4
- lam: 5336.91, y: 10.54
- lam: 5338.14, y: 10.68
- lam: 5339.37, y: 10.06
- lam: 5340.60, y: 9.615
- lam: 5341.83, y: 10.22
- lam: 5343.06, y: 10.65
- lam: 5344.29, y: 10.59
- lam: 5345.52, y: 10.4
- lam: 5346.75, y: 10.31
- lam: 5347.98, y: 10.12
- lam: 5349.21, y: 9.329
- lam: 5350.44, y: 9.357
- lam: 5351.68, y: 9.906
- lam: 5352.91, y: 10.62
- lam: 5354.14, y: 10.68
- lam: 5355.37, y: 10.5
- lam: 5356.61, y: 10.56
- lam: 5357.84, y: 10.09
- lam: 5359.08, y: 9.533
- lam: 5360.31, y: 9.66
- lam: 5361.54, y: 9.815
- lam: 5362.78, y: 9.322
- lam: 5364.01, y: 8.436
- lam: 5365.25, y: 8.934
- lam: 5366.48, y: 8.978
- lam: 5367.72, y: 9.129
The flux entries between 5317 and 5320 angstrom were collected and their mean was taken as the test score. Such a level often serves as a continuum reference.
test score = 9.9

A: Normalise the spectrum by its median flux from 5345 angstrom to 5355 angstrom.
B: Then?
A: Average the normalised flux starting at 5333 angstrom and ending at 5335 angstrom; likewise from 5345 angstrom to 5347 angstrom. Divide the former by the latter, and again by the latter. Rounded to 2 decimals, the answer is 1.00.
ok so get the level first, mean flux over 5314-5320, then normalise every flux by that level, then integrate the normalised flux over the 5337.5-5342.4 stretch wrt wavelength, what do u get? 5.1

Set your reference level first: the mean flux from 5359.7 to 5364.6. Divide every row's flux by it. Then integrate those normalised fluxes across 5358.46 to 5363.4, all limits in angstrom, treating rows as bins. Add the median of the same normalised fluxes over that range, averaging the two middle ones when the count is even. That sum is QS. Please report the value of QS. 6.11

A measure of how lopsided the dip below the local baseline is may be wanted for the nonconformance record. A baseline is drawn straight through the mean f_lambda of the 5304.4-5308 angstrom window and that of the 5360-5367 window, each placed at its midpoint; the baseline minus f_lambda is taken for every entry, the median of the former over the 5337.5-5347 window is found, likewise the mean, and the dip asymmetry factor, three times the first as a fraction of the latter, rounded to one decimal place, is 3.6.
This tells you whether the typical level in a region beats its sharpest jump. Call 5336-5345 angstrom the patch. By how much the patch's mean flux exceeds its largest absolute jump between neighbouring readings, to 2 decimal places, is 9.72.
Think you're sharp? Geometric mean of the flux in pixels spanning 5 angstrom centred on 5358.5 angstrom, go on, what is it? 9.95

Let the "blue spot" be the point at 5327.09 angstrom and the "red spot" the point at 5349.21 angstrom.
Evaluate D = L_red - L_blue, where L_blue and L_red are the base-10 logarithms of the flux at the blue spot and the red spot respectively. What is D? -0.015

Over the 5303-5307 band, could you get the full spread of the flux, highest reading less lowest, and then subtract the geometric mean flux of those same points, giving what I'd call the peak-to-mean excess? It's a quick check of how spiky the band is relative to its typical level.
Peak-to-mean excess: -10.5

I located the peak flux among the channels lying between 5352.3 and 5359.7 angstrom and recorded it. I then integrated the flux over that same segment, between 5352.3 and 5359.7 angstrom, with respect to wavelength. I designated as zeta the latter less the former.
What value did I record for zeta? 65.8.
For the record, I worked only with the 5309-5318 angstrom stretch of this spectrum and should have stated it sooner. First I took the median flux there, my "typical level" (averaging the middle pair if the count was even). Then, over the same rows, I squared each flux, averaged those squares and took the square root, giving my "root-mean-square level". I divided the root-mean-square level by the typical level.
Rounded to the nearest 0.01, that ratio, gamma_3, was 1.01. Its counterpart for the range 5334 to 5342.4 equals 0.99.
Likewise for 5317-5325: 1.00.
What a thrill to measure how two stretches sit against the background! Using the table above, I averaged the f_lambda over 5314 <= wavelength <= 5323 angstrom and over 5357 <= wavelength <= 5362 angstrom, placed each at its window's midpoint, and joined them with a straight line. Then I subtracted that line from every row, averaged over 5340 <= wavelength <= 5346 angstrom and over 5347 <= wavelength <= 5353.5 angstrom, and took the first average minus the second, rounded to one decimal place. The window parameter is 0.4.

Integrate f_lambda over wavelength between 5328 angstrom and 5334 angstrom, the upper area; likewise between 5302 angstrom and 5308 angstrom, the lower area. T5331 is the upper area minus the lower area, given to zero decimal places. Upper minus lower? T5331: -3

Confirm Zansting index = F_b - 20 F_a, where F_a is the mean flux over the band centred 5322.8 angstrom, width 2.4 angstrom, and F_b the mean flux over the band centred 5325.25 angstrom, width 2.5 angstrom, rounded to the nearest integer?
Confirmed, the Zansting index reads -181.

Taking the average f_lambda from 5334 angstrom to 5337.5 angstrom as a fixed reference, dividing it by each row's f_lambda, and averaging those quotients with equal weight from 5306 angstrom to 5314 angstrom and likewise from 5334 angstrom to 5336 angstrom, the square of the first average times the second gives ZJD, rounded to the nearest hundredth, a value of 1.08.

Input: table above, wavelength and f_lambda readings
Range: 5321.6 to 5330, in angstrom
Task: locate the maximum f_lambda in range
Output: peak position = 5322.18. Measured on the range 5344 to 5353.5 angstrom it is 5352.91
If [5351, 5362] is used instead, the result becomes 5354.14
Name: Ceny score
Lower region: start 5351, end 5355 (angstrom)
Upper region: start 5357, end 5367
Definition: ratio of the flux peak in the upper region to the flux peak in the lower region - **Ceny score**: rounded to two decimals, 0.94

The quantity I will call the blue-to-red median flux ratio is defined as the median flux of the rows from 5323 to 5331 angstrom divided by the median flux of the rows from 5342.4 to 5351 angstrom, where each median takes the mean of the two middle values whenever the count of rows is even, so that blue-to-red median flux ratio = 0.93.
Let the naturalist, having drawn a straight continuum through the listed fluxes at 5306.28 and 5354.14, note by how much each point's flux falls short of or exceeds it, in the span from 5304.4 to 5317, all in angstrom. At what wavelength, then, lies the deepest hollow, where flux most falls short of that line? 5316.06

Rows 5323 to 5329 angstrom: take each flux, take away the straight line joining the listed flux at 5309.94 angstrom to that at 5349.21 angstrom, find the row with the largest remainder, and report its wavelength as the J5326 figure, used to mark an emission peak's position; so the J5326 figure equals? 5327.09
